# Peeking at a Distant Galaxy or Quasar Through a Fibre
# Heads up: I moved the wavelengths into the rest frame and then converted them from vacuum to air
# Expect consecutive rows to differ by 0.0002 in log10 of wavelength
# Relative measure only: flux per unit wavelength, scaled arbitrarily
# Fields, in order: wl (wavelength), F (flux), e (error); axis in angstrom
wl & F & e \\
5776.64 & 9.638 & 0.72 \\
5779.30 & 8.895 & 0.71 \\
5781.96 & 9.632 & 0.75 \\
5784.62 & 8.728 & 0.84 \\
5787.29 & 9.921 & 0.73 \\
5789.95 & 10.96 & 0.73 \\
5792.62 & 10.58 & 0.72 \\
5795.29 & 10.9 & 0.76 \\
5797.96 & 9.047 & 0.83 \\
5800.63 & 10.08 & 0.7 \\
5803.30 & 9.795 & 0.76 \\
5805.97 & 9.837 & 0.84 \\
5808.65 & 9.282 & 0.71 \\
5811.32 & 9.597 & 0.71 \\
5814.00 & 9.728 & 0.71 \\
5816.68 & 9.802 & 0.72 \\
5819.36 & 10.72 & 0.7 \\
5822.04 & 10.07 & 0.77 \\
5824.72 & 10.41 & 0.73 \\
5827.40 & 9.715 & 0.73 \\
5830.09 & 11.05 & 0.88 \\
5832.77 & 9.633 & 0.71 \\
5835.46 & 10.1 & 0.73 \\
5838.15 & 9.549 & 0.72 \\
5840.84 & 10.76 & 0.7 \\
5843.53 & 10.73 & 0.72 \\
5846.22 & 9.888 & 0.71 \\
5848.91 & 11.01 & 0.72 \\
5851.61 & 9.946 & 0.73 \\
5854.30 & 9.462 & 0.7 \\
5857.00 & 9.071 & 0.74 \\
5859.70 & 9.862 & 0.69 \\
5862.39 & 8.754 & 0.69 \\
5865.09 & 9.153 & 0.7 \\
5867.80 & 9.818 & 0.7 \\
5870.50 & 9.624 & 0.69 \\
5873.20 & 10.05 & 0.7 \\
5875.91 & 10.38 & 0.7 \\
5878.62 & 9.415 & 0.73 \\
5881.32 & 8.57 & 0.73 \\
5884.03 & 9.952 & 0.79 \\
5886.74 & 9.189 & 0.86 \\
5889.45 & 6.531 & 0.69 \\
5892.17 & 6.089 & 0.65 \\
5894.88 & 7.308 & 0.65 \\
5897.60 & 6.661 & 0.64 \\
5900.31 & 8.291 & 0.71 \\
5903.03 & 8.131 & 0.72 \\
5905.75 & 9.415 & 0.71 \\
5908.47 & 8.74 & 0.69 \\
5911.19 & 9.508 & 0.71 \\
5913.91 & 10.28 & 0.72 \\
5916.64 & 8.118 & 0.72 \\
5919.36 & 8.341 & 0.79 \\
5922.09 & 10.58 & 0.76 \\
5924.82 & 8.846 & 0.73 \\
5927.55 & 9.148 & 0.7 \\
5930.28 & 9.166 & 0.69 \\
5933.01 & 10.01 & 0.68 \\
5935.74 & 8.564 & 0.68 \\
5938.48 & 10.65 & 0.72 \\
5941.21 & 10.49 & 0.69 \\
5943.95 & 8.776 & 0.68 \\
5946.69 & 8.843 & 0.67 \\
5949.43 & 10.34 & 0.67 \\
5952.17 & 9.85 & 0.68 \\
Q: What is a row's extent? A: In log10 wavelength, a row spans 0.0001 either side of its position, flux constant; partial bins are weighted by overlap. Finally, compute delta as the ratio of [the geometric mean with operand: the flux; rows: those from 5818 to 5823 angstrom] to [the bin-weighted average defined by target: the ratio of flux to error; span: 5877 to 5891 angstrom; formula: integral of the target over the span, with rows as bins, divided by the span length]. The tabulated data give 0.903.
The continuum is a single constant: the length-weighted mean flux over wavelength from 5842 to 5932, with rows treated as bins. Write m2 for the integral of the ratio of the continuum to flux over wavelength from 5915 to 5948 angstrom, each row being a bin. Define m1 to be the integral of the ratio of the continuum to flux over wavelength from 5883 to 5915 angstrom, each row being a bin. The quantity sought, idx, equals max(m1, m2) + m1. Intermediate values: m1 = 36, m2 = 33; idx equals 72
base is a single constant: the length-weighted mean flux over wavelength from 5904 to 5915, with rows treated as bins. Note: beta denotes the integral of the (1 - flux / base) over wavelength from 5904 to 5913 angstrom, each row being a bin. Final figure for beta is 0.19 angstrom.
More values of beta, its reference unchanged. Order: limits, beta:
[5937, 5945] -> -0.49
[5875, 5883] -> 0.00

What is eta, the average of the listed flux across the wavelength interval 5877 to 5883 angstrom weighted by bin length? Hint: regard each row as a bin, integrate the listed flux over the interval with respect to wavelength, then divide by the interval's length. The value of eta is 9.1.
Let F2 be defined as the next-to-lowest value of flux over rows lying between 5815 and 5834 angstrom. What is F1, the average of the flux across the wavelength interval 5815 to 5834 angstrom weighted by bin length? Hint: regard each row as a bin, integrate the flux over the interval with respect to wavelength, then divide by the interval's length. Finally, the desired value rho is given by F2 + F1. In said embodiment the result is 19.9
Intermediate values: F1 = 10.2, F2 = 9.715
